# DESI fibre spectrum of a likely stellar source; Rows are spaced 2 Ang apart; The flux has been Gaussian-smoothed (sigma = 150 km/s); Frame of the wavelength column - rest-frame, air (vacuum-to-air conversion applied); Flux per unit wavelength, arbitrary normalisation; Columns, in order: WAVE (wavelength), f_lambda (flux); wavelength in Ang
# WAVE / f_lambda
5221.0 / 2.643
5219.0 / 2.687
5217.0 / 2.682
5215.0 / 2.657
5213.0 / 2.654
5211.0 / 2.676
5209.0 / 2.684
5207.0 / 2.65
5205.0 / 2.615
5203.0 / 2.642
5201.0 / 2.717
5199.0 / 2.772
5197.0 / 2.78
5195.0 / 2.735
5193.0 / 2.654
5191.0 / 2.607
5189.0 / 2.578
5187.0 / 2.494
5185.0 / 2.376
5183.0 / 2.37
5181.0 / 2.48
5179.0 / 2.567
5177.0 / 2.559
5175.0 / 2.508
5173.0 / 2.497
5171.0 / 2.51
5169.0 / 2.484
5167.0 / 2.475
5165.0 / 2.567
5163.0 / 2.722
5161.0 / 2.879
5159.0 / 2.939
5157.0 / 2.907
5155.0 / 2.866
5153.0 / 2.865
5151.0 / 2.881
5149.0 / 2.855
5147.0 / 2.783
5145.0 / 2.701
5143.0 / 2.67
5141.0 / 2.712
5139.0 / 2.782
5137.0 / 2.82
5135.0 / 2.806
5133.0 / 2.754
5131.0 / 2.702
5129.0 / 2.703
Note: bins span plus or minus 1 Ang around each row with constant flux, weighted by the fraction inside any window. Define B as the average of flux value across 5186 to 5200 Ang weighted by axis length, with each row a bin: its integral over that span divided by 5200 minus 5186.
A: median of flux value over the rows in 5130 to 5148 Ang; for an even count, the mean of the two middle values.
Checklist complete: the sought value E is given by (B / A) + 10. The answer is 11.0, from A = 2.75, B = 2.66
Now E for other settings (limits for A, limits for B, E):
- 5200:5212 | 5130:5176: 11.0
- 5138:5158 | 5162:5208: 10.9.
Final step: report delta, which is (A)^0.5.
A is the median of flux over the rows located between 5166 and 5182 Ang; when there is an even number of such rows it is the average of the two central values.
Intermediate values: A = 2.50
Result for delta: 1.58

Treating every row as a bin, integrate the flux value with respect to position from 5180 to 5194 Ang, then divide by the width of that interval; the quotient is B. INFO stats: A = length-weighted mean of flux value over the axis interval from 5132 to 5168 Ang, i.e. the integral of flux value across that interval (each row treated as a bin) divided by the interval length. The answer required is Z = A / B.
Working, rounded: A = 2.78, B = 2.51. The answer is 1.11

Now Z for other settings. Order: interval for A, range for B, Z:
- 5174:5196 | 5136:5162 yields 0.90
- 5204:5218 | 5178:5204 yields 1.02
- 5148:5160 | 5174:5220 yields 1.10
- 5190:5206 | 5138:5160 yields 0.96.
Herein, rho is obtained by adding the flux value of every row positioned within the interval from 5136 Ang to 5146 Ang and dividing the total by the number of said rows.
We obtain 2.74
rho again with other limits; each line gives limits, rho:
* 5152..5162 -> 2.89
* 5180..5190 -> 2.46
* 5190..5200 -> 2.71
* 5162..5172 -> 2.55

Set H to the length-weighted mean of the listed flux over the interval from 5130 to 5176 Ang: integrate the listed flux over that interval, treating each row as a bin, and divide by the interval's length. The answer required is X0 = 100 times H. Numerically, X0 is 273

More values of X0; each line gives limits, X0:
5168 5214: 259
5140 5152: 277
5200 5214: 266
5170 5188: 248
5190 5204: 270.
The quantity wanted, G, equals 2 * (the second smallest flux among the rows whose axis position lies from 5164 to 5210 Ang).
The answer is 4.75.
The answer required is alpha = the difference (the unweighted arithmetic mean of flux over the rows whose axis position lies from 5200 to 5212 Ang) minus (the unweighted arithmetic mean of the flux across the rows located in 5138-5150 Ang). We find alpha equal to -0.1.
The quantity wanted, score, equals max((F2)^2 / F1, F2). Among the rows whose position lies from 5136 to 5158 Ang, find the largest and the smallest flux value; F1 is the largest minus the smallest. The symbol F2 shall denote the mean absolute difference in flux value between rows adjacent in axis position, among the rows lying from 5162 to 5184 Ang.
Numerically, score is 0.056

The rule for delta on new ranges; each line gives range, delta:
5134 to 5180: 1.65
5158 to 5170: 1.63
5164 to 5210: 1.60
